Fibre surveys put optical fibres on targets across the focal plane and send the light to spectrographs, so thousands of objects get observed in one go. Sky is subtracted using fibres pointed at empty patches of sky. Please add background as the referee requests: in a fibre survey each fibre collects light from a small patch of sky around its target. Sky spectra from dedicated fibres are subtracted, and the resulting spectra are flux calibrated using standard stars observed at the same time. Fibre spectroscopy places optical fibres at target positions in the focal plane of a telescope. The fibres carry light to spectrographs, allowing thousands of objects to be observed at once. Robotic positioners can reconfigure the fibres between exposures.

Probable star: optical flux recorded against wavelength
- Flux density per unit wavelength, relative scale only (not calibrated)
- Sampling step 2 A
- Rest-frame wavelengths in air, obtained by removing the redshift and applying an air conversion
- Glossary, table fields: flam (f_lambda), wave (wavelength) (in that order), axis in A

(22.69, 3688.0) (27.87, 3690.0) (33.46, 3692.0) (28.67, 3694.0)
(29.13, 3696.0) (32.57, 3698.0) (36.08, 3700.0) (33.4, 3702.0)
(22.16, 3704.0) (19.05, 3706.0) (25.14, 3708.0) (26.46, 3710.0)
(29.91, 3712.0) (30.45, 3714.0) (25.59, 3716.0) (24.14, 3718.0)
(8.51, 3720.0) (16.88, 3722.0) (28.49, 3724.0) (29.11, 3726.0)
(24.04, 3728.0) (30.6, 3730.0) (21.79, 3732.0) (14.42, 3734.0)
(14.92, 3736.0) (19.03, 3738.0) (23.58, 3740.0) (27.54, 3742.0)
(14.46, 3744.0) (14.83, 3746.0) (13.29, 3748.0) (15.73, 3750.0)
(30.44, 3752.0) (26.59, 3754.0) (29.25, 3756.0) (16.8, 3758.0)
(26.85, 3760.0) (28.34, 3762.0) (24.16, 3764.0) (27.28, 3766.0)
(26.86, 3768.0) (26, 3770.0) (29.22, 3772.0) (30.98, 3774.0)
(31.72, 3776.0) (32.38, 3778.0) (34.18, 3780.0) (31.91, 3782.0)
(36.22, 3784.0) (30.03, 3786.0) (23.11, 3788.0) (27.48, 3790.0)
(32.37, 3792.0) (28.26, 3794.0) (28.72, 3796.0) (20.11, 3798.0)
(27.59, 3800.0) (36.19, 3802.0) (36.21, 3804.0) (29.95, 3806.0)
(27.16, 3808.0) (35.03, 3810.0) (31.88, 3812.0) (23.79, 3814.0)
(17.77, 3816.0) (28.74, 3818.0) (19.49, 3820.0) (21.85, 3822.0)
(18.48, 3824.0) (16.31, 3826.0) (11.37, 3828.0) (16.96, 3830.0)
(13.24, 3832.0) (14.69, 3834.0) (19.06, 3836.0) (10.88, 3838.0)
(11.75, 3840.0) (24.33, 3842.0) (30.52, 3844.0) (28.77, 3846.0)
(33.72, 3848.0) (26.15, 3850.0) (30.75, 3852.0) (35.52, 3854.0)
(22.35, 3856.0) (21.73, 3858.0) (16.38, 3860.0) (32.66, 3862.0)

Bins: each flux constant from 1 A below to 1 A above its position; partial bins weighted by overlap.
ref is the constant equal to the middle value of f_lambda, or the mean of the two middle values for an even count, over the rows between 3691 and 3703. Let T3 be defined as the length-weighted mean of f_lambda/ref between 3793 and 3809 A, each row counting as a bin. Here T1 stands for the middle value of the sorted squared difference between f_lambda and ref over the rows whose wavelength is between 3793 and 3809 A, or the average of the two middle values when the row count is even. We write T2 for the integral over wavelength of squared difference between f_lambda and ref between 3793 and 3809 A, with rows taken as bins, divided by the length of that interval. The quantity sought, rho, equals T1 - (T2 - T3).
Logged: -16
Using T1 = 20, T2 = 37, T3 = 0.89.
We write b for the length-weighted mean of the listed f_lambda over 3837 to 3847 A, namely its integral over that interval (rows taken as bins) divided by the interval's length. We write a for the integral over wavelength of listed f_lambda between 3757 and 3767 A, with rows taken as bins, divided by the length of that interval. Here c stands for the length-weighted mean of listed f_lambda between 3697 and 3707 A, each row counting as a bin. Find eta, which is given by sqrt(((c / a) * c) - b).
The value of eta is 3.5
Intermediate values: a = 24.7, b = 21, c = 28.7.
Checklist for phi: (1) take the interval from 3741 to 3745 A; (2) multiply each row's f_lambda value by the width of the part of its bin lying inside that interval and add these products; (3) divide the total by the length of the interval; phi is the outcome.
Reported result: 21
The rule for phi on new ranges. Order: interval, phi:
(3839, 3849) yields 26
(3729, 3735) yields 22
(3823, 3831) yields 16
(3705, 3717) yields 26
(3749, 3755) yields 24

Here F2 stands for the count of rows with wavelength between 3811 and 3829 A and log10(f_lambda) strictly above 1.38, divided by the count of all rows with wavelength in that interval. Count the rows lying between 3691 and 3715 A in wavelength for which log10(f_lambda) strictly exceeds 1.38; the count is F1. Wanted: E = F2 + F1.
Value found 10.2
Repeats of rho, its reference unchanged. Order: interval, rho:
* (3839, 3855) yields -63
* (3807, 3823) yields -25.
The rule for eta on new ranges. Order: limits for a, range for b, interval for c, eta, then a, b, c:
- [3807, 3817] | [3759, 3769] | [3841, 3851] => 1.9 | 27.1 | 27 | 28.7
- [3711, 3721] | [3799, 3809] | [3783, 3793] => 2.5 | 23.7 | 31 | 29.8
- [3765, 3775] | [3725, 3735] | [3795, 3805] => 2.8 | 28.1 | 24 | 29.8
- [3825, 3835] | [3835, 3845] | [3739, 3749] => 2.2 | 14.5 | 19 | 18.7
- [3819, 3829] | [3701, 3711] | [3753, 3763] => 3.5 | 17.5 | 25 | 25.6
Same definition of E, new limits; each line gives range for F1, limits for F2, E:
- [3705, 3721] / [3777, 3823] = 6.7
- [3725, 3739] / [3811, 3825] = 3.3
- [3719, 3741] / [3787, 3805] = 4.8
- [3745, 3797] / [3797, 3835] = 21.4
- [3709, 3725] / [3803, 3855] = 6.5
